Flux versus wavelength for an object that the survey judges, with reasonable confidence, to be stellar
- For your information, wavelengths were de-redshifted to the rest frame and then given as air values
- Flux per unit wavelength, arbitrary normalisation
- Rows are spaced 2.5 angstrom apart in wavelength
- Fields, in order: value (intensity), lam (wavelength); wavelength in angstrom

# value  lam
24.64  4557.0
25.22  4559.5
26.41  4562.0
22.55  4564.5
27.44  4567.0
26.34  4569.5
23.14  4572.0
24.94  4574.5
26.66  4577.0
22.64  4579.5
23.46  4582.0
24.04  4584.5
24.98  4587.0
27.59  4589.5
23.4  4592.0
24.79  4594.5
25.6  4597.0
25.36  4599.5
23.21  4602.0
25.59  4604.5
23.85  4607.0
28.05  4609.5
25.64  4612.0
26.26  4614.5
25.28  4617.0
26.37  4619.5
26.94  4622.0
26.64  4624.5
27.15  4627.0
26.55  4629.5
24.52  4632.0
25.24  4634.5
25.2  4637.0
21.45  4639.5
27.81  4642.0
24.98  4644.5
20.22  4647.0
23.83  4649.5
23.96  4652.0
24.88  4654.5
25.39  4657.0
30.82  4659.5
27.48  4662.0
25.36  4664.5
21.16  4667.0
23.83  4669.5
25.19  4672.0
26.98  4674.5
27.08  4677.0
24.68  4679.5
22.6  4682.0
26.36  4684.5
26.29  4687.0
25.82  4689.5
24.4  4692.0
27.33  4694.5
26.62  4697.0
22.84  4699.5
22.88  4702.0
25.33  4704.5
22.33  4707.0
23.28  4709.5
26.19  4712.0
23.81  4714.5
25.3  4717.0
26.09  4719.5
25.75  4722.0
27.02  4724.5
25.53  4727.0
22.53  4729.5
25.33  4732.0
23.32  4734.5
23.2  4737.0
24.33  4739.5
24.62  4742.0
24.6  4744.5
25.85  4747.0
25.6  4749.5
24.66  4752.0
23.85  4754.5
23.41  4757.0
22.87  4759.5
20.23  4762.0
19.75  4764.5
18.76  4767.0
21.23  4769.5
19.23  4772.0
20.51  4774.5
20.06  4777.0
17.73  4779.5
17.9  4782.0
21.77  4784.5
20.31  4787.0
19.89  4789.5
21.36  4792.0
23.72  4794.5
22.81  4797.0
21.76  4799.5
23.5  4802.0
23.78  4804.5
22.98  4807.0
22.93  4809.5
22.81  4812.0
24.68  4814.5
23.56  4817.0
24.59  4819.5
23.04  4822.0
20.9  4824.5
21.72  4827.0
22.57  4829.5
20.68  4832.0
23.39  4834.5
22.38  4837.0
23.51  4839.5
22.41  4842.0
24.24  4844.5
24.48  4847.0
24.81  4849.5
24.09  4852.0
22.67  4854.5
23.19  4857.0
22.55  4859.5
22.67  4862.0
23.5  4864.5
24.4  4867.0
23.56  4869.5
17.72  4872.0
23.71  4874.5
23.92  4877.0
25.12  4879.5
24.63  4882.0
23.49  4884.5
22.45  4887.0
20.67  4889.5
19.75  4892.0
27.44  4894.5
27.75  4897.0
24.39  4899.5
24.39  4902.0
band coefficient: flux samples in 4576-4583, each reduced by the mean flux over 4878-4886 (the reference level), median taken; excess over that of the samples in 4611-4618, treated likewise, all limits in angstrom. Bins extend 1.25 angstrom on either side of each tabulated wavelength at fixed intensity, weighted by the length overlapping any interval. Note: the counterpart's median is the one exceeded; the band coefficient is -2.2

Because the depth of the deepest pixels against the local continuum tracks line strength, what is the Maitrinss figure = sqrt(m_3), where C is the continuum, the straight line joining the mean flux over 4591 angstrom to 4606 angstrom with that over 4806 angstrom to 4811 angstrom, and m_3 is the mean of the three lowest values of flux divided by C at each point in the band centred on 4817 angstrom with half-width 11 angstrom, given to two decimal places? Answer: 0.98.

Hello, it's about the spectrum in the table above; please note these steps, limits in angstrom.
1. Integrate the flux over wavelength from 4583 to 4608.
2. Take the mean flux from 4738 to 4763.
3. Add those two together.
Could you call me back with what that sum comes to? 645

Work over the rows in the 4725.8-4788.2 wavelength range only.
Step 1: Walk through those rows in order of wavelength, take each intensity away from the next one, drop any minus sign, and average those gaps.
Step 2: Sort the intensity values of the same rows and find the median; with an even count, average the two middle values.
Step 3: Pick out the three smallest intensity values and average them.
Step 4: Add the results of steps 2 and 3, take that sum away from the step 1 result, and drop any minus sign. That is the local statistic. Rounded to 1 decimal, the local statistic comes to 39.7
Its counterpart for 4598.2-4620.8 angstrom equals 47.8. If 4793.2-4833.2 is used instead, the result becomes 43.0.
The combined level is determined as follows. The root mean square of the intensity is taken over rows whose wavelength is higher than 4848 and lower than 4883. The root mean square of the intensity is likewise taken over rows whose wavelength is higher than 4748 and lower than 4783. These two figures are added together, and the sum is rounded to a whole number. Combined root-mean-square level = 45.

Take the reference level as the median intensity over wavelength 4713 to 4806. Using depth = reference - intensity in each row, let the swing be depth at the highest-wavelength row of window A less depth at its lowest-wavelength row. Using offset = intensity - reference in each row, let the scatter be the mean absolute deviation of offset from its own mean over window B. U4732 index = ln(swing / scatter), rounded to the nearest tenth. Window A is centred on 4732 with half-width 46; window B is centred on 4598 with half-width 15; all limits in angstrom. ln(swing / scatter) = 1.7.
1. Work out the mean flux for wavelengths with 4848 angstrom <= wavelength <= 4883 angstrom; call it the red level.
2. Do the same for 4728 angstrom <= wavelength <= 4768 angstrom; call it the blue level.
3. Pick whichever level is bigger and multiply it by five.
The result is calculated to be 117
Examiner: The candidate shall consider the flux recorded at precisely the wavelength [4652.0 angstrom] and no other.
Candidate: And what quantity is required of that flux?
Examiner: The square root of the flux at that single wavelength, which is 4.89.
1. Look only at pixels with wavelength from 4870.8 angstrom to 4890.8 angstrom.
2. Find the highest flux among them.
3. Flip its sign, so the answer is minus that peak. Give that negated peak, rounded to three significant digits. -25.1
